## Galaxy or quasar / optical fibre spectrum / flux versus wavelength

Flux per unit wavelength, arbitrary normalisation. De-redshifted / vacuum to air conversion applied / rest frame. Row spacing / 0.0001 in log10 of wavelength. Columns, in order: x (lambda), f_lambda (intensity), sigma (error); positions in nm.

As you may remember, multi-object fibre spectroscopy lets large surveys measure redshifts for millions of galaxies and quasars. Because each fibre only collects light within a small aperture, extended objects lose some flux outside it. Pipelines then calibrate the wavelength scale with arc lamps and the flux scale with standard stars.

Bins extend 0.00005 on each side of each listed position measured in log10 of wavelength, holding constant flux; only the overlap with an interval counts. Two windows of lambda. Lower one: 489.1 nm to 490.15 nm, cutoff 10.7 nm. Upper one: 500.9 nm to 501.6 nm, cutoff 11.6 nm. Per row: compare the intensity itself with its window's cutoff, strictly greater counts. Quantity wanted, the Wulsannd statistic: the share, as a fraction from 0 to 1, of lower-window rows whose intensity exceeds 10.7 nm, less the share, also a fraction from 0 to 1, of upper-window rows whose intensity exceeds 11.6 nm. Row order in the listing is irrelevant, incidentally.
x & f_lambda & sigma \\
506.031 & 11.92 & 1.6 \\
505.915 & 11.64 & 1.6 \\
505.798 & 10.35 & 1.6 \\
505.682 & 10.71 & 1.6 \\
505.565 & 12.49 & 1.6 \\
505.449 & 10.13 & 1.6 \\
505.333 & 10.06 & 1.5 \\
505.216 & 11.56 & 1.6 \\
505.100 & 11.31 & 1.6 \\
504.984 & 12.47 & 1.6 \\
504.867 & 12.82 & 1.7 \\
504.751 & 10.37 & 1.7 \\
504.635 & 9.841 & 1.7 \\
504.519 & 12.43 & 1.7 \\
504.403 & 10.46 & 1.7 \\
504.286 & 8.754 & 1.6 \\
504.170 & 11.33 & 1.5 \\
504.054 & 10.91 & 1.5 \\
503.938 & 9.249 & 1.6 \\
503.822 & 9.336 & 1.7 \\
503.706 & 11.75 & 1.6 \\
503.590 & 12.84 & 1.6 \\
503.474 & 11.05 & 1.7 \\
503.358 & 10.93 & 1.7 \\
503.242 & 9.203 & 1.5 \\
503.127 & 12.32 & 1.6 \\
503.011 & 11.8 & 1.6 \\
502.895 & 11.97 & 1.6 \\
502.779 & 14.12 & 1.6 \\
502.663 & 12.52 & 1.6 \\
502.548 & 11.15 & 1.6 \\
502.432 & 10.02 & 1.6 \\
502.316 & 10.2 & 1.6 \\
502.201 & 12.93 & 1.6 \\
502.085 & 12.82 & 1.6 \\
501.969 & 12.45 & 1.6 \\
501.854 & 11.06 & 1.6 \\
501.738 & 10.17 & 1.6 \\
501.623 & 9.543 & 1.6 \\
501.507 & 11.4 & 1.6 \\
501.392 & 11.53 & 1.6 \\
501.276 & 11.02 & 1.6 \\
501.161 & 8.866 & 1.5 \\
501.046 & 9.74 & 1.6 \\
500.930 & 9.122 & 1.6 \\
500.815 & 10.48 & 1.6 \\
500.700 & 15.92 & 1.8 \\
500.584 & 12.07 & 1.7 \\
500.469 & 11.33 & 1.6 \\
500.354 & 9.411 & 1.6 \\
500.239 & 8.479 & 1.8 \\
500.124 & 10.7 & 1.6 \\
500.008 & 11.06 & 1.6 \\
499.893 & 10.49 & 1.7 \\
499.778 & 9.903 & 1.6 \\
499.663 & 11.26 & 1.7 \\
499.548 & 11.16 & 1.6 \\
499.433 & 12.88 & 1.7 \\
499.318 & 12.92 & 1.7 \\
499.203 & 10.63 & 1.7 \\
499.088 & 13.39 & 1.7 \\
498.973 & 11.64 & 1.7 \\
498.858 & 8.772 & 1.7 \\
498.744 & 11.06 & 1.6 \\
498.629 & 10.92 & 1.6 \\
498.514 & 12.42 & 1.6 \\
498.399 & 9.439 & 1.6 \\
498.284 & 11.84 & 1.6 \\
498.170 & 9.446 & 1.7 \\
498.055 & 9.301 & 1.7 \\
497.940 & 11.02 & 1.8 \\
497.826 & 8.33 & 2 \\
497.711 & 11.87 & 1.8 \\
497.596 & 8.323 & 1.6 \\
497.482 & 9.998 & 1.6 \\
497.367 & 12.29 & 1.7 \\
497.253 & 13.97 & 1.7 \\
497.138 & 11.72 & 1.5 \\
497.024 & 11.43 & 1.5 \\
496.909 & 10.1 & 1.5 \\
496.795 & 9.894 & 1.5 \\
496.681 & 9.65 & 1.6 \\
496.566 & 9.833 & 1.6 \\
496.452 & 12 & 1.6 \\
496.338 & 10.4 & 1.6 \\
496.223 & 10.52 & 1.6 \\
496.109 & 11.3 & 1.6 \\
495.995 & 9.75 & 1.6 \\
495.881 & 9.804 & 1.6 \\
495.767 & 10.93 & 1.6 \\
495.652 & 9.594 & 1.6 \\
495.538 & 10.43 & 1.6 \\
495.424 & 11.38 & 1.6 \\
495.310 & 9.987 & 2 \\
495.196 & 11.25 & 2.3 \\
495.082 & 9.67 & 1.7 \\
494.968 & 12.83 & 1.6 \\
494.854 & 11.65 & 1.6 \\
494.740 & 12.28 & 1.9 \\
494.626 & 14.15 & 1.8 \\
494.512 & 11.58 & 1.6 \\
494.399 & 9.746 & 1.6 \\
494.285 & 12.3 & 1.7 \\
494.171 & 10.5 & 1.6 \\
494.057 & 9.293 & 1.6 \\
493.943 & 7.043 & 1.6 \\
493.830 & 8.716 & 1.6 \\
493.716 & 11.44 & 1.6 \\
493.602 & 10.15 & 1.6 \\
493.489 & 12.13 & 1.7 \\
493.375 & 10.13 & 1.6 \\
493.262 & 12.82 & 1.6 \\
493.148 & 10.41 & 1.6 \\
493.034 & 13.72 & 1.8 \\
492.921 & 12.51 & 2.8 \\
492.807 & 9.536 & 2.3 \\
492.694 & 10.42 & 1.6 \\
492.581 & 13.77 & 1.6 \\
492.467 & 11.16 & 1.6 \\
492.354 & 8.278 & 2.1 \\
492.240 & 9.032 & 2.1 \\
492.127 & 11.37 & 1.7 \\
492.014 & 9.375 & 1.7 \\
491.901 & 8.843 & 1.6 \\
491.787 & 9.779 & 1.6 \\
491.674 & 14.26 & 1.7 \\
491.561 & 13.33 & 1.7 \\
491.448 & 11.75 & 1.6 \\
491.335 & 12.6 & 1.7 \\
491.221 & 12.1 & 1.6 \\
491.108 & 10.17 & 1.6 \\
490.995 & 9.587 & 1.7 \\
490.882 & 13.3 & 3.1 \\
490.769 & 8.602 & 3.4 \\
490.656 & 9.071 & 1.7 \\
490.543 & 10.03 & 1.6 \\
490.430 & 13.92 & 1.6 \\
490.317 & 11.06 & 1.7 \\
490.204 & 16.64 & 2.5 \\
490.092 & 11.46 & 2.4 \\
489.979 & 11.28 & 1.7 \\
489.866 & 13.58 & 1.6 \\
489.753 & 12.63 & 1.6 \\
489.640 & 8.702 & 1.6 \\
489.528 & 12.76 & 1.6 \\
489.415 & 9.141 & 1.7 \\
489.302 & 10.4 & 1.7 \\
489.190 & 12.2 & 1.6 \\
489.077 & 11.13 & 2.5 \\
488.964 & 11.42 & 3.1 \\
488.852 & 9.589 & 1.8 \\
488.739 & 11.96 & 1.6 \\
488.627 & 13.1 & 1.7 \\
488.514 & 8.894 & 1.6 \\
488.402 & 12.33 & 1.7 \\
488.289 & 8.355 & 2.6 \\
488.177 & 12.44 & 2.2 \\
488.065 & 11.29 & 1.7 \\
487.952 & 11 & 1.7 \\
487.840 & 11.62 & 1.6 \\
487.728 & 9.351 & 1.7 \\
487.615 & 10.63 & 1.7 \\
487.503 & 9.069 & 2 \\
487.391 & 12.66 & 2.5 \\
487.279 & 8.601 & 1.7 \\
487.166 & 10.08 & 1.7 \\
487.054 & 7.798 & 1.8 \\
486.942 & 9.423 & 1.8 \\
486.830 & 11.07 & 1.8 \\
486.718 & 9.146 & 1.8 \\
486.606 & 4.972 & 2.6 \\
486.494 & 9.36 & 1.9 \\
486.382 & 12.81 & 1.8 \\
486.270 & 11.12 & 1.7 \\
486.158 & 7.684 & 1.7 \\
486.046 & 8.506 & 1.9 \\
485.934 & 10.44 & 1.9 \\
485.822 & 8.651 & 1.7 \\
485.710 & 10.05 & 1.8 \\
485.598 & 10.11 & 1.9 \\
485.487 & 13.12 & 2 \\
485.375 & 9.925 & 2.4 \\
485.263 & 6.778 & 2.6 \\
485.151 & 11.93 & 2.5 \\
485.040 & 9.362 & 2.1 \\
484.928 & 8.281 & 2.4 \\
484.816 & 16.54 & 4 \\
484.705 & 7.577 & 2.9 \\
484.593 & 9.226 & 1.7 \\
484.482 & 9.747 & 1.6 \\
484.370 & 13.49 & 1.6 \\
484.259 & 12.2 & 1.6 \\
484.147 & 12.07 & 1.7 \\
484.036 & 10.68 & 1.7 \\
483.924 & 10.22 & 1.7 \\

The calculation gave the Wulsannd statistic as 0.67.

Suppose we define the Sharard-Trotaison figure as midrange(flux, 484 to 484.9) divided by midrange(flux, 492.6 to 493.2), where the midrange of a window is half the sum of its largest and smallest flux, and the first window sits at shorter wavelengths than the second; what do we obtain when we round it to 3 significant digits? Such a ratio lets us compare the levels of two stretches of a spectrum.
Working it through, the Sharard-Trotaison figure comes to 1.04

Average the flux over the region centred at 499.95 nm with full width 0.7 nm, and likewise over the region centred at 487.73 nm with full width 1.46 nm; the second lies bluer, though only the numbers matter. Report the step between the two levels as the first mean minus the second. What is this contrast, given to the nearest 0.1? -0.1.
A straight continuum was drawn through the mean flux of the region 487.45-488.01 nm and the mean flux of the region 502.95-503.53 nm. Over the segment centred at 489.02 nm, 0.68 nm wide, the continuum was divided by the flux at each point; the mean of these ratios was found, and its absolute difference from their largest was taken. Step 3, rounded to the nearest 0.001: 0.142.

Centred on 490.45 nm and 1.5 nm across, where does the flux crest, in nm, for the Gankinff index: 490.204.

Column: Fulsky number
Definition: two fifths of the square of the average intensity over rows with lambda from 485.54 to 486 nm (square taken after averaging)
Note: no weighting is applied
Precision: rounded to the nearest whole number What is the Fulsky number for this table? 39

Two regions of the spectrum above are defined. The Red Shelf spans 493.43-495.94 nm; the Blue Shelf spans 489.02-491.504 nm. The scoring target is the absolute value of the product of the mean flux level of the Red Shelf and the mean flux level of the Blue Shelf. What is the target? 123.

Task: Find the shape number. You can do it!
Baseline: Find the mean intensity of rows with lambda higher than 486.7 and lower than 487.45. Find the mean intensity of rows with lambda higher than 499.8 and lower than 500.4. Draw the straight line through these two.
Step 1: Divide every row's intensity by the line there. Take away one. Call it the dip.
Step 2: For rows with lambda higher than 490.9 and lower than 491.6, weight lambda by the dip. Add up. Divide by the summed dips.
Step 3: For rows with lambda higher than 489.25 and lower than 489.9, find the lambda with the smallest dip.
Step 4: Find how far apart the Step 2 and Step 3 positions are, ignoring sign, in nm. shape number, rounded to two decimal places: 1.77 nm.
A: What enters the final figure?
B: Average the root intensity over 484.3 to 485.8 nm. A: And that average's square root 1.79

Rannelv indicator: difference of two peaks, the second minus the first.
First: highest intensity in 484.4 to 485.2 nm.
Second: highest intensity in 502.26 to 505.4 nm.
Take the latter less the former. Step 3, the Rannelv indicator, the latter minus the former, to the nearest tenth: -2.4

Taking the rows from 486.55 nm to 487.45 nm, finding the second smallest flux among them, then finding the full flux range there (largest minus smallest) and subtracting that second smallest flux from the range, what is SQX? 0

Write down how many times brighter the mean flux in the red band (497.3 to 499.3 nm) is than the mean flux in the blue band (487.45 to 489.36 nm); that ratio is 0.98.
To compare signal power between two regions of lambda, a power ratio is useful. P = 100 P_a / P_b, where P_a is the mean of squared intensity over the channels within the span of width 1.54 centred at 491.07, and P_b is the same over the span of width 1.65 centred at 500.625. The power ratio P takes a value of 113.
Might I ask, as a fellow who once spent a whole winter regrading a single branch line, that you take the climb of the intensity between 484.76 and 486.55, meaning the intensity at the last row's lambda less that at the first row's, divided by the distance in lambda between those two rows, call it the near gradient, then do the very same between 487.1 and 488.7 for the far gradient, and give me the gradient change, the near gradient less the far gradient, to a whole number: -6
